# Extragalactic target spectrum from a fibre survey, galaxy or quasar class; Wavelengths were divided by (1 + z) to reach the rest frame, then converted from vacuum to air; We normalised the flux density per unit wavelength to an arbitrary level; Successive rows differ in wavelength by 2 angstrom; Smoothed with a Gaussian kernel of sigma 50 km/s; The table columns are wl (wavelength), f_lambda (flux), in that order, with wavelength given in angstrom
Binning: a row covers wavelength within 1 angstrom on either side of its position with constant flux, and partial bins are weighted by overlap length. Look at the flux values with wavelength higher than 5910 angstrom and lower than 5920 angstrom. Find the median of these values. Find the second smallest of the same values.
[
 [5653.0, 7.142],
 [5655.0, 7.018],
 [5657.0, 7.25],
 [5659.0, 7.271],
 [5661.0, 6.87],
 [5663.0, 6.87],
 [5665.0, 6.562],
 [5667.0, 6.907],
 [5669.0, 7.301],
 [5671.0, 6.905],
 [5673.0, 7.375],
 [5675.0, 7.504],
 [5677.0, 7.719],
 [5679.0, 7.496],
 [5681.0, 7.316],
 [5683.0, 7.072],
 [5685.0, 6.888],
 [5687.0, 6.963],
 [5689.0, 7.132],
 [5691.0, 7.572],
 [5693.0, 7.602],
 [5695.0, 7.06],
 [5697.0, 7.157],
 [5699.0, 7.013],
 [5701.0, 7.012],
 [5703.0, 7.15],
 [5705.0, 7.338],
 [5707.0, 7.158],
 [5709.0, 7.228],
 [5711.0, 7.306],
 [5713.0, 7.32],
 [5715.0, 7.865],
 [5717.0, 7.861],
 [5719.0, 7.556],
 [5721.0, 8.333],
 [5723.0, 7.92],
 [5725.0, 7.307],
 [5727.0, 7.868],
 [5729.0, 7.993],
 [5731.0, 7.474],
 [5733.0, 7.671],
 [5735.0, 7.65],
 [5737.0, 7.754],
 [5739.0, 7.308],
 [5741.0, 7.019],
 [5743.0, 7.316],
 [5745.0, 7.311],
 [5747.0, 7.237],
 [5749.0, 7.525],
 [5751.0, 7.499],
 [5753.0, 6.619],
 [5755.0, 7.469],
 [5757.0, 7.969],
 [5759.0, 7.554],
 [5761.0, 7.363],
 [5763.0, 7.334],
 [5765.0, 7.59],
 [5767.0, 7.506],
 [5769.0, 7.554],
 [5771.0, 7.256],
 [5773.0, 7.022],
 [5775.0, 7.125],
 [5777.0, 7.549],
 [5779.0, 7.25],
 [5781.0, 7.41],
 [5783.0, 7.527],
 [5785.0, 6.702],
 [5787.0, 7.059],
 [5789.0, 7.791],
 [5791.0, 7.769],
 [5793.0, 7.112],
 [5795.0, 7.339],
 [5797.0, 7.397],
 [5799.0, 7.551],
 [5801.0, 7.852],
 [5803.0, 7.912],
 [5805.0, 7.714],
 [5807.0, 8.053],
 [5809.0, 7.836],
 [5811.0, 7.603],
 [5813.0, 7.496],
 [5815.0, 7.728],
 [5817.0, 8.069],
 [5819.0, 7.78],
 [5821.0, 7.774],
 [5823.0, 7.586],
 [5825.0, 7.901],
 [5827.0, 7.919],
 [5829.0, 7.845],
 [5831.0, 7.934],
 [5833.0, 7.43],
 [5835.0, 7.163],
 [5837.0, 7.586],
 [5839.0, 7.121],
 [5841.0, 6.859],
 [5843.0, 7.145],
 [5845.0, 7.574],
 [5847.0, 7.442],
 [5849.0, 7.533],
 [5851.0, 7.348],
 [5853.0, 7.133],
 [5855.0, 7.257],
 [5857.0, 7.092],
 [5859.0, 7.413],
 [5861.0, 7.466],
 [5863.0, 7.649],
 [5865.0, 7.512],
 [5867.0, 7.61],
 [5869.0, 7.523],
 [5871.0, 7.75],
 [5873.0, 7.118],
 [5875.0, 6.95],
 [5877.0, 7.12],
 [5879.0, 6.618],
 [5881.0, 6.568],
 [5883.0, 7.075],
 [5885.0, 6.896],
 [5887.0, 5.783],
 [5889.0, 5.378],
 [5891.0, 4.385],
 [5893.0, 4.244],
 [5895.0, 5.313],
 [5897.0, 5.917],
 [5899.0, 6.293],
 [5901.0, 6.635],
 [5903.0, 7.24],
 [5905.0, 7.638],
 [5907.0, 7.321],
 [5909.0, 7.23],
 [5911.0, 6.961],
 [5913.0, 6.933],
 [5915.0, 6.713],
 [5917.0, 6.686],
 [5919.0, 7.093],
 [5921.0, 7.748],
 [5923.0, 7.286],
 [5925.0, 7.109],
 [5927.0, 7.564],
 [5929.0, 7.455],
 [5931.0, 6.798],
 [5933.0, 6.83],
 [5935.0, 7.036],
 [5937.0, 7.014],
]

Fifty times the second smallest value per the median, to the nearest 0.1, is 48.4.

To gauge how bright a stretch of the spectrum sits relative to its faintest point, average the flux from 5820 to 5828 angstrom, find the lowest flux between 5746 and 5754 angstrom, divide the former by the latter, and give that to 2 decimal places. 1.18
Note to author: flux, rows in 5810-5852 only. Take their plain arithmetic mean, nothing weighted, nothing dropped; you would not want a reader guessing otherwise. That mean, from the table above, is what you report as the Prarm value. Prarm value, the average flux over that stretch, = 7.56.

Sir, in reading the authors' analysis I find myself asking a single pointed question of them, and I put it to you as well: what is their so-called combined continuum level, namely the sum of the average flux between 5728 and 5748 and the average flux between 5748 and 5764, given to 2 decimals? 14.89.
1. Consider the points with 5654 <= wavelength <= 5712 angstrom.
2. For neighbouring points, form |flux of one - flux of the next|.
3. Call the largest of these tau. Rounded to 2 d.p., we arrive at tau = 0.54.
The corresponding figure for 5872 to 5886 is 0.51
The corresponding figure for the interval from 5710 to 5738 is 0.78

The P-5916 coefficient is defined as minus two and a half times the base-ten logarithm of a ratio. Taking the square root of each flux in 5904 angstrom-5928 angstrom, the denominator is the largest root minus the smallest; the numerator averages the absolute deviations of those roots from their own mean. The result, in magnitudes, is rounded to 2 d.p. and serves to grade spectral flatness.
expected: 1.47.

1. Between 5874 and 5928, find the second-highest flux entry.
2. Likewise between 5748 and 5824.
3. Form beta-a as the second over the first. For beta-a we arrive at 1.05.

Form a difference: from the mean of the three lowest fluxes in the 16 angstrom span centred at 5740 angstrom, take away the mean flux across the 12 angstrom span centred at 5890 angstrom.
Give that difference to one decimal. 1.9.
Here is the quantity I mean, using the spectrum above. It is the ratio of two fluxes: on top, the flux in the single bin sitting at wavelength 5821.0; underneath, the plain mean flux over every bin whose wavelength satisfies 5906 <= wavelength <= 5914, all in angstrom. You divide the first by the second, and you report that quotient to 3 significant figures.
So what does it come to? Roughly 1.09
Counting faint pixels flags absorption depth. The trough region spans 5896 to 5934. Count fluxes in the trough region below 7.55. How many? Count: 16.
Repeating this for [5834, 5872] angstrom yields 14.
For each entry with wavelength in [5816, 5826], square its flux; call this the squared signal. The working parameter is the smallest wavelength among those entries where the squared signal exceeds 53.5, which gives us 5817.0 angstrom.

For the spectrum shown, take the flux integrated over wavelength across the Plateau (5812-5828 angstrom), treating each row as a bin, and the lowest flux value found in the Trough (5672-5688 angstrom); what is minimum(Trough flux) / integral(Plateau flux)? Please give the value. 0.055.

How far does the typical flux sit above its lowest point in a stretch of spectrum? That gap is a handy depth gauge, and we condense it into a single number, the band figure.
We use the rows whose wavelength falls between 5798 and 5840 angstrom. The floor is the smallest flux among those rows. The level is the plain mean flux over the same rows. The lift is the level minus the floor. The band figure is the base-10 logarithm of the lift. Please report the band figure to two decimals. -0.23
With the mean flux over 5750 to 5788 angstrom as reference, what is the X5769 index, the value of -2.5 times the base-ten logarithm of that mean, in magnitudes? -2.16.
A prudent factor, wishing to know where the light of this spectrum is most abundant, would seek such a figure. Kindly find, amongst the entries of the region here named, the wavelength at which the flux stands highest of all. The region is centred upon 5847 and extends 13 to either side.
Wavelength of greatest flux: 5837.0 angstrom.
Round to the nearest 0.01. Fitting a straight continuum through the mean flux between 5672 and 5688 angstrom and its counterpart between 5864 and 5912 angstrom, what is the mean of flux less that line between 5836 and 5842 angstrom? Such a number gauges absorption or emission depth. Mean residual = 0.40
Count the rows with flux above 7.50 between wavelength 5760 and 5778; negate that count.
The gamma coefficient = -4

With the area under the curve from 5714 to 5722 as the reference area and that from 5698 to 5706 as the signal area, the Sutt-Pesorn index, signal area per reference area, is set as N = 0.90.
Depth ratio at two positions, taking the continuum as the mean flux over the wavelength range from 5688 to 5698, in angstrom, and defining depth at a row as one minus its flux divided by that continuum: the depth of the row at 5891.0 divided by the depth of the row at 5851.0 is -67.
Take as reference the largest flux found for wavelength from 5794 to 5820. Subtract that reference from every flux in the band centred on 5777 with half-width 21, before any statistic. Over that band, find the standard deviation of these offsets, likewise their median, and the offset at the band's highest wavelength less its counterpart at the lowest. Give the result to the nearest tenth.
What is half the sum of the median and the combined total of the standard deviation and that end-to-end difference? -0.5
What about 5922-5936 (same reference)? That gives -0.5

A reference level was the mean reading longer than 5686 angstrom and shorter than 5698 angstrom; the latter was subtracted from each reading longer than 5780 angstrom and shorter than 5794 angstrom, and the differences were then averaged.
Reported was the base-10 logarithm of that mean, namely -1.0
